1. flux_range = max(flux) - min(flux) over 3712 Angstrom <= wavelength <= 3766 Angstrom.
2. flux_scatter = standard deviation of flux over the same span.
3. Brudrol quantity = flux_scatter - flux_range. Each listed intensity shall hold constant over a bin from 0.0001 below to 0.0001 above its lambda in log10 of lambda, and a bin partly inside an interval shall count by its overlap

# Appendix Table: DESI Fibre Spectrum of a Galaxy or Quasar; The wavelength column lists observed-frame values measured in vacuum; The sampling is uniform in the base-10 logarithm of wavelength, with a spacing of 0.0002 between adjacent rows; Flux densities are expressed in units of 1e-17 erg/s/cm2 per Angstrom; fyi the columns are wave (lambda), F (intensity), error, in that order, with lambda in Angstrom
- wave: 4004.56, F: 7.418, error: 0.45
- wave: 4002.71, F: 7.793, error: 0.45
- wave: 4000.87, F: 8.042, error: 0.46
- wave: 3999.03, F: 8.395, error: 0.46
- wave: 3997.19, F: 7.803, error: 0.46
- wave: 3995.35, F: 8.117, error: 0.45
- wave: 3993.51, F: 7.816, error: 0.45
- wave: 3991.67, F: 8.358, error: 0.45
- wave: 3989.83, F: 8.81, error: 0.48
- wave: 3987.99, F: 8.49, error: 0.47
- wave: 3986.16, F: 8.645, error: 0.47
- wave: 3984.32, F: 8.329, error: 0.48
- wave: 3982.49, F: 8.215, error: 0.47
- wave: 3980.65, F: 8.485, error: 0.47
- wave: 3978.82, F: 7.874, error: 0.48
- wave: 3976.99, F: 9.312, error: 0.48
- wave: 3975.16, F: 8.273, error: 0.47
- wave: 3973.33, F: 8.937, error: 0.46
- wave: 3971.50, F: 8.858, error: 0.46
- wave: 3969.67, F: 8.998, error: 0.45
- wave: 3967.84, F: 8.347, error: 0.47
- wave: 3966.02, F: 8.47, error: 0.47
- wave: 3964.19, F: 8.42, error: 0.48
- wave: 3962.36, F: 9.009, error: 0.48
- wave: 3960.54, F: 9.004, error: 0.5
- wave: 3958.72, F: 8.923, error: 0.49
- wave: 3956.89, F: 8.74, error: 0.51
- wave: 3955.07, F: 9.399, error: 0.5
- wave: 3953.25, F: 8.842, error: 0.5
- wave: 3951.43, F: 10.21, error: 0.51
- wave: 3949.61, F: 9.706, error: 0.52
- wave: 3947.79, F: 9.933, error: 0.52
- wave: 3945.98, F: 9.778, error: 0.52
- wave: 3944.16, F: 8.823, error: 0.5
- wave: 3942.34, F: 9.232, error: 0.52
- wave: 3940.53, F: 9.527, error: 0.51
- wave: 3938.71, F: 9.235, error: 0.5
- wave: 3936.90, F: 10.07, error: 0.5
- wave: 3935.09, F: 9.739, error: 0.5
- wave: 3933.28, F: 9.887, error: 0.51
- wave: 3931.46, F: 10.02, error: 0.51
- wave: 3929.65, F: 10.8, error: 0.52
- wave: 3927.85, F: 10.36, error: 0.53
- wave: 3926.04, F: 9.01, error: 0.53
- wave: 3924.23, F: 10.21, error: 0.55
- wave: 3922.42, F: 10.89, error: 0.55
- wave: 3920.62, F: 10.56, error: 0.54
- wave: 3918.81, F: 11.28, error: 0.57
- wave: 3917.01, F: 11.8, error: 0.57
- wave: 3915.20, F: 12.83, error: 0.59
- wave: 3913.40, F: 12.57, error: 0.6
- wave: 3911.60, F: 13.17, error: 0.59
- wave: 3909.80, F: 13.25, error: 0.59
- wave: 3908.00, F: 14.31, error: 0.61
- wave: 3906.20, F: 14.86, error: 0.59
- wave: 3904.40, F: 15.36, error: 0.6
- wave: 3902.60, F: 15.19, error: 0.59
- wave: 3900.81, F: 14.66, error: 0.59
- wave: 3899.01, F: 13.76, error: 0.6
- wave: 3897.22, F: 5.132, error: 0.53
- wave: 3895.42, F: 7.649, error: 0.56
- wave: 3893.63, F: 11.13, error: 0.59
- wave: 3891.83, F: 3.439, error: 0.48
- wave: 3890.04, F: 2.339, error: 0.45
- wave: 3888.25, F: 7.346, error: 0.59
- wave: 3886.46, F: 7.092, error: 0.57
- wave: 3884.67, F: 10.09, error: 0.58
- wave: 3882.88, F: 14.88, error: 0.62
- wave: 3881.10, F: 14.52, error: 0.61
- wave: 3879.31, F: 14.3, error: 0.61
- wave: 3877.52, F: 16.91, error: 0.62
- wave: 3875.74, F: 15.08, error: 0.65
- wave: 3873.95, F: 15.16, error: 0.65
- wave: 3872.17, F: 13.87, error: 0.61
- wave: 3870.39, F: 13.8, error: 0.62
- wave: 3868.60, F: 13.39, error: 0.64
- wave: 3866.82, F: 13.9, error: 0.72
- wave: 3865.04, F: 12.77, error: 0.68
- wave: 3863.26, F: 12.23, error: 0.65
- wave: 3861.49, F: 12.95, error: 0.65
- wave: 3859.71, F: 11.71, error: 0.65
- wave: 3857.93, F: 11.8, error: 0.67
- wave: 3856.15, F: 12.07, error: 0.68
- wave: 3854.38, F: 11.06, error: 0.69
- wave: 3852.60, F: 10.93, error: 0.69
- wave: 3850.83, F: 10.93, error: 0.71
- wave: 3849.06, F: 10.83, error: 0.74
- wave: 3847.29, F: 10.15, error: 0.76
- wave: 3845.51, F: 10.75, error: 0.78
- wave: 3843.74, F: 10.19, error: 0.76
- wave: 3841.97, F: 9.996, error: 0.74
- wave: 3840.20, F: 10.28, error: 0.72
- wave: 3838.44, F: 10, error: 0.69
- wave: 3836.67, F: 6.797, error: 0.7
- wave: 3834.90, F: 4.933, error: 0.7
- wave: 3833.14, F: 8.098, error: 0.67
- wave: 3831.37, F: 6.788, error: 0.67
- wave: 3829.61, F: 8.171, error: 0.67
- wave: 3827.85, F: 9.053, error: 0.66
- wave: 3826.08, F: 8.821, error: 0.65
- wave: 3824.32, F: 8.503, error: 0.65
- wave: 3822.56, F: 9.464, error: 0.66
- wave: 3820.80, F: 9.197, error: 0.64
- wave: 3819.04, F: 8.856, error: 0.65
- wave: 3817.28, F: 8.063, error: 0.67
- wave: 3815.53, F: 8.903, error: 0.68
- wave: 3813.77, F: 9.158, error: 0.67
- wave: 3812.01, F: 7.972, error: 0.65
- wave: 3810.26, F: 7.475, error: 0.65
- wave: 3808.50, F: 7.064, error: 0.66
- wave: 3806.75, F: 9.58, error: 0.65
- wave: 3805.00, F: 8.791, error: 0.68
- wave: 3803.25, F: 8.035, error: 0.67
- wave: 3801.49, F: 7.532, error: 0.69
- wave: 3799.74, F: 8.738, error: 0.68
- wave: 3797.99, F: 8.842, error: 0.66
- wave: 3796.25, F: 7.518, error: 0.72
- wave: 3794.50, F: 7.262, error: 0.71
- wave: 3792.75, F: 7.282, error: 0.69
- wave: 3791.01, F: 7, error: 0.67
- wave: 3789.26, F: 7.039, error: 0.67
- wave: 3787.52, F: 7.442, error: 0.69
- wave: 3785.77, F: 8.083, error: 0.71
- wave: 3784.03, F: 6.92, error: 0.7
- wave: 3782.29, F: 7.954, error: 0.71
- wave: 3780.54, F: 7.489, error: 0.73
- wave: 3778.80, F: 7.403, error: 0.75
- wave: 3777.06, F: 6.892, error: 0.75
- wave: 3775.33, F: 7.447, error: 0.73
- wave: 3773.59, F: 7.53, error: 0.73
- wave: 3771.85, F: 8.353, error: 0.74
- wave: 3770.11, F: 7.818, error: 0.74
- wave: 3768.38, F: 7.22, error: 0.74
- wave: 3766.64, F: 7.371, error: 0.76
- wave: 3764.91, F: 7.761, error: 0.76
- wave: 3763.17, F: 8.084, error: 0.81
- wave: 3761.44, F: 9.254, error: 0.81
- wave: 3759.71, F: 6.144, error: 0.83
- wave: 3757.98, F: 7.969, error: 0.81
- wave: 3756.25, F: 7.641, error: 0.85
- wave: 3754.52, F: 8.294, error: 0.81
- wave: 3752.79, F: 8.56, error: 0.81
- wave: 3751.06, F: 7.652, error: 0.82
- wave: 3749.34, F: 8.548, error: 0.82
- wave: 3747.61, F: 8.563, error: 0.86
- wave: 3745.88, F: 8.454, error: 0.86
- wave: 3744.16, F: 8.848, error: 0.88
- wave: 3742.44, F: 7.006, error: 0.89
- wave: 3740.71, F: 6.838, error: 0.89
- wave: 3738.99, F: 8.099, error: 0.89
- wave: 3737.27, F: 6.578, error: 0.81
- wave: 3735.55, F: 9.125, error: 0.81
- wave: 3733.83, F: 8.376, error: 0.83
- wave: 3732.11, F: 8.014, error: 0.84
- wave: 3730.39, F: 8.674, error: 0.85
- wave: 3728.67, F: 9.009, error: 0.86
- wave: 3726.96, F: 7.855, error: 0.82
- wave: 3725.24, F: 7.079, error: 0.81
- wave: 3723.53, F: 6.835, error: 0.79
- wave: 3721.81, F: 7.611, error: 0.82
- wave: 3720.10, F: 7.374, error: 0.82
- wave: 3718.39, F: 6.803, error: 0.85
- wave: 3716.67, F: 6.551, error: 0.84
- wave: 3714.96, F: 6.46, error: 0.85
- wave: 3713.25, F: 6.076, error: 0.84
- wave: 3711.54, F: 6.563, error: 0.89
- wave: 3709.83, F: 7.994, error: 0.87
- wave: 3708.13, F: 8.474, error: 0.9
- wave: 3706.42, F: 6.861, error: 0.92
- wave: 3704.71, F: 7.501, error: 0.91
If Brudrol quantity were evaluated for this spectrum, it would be -2.3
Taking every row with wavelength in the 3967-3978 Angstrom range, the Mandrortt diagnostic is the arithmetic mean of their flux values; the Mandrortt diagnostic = 8.8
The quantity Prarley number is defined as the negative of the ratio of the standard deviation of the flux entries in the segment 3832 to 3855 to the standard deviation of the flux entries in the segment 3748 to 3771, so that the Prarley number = -2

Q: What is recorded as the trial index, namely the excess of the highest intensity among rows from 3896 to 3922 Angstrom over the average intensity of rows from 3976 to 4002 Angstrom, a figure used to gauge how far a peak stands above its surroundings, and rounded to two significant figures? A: 7.0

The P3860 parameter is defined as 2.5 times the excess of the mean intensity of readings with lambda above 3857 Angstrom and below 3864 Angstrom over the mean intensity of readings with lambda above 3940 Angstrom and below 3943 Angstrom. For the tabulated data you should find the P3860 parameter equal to 7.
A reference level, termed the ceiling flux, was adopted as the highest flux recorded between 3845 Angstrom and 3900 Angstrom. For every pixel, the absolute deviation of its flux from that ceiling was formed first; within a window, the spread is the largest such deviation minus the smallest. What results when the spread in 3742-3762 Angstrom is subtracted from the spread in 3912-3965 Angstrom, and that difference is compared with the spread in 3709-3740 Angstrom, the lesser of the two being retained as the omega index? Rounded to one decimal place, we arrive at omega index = 1.3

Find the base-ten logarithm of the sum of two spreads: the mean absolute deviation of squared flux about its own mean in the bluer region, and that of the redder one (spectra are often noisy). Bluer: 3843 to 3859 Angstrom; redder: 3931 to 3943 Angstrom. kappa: 1.2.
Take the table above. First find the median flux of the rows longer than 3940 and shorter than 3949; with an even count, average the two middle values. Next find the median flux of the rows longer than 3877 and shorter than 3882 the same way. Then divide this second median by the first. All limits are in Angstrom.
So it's 1.5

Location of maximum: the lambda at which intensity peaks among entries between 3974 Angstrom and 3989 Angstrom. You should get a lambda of 3976.99 Angstrom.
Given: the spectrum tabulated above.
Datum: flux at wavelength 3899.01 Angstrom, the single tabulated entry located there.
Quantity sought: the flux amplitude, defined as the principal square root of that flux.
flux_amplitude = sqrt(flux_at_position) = 3.71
